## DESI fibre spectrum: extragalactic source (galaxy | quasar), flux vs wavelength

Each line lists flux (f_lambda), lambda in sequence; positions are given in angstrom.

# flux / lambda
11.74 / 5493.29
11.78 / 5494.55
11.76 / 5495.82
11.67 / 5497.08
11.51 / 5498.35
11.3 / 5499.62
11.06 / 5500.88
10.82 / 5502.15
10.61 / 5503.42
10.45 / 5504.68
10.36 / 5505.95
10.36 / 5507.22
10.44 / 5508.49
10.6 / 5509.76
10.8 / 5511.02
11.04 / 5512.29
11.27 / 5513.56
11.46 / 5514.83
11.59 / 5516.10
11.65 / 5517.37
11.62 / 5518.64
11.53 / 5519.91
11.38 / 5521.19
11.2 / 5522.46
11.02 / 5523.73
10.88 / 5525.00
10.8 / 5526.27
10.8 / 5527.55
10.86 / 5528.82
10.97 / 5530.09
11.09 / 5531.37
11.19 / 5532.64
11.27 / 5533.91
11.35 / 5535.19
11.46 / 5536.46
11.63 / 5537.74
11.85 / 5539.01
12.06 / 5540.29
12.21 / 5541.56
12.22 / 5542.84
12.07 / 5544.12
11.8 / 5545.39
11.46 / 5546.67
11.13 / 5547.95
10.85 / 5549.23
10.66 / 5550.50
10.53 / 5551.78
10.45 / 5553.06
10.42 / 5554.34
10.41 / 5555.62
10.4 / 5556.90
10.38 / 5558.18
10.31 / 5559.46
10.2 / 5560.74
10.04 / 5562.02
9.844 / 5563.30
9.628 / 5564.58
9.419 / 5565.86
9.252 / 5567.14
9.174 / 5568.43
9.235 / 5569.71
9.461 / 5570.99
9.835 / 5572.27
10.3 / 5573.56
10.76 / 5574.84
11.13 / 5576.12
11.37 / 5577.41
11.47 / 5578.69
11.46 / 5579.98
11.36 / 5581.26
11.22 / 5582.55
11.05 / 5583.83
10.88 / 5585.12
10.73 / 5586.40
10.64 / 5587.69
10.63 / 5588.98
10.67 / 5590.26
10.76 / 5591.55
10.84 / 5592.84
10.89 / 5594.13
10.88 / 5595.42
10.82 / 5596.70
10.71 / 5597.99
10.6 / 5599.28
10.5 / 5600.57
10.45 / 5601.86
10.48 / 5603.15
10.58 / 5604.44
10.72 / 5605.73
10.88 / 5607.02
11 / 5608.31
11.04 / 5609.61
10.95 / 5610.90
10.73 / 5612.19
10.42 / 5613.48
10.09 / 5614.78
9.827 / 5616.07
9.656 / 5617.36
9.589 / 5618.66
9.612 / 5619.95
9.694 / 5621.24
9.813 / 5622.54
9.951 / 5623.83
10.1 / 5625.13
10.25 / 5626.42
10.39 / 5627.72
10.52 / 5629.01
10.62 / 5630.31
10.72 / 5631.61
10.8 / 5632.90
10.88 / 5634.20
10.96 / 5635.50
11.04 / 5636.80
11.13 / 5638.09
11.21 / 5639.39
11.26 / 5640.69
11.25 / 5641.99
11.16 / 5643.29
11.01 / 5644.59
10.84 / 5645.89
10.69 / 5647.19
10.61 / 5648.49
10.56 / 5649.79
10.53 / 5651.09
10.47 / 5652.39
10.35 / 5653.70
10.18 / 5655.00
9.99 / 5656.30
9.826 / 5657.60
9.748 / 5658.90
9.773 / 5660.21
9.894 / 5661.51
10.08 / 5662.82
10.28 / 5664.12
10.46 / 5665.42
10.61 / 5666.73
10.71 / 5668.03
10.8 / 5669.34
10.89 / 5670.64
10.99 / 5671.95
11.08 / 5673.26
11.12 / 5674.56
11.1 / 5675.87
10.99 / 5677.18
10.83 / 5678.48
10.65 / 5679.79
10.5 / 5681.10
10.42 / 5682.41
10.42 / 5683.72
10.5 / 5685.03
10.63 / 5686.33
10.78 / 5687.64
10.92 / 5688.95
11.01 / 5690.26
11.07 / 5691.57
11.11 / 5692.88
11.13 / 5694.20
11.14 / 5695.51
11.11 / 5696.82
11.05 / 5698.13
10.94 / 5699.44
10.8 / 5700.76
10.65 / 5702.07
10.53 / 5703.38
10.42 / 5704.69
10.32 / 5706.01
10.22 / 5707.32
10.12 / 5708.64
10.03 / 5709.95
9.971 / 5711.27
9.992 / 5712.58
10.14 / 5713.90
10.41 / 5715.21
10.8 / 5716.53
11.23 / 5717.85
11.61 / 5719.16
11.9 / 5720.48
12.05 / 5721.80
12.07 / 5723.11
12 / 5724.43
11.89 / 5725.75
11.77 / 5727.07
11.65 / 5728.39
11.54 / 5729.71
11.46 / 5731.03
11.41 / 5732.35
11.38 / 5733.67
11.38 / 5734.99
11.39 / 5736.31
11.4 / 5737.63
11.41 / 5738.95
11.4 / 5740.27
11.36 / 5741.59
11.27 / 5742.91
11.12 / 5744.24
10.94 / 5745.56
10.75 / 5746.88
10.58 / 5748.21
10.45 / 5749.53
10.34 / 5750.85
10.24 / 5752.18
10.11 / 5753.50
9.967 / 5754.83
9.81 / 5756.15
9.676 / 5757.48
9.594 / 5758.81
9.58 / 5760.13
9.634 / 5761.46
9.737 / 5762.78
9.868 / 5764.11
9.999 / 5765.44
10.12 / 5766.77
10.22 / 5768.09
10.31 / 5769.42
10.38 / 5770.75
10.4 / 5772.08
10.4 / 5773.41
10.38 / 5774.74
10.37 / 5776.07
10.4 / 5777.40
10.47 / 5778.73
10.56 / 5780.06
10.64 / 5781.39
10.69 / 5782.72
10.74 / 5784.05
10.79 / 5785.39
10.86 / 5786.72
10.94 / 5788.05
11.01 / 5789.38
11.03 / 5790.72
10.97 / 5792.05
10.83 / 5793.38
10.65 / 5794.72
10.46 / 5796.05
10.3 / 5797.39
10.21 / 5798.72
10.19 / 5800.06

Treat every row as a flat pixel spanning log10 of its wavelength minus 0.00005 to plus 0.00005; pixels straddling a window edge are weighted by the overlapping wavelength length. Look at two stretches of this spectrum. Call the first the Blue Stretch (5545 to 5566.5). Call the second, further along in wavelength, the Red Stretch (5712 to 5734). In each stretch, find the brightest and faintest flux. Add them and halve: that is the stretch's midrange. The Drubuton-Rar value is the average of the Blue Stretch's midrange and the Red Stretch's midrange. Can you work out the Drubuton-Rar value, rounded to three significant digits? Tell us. 10.8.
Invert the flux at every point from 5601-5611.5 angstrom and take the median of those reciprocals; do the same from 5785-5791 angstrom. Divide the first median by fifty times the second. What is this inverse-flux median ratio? 0.0203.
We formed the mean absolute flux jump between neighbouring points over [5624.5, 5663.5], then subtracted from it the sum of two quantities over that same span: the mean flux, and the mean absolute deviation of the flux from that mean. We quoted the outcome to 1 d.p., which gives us -10.8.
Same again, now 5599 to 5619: -10.7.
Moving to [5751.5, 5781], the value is -10.3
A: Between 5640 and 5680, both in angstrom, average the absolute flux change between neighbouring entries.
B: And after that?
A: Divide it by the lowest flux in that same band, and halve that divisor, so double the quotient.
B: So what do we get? 0.023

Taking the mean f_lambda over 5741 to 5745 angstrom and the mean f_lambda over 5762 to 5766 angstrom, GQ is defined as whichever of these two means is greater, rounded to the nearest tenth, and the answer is 11.2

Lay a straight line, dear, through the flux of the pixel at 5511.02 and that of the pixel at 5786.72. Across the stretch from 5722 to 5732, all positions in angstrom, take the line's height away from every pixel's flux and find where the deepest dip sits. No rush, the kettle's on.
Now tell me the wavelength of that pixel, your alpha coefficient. 5731.03 angstrom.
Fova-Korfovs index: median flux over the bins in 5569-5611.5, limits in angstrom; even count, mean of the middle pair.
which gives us 10.8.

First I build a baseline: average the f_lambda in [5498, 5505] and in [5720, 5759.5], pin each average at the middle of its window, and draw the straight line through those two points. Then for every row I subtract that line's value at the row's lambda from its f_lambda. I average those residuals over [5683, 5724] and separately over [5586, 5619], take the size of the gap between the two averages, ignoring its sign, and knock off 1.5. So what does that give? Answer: -1.3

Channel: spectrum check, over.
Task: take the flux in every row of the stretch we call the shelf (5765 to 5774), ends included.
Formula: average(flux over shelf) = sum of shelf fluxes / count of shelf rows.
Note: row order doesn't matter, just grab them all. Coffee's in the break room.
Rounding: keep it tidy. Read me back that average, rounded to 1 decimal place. 10.3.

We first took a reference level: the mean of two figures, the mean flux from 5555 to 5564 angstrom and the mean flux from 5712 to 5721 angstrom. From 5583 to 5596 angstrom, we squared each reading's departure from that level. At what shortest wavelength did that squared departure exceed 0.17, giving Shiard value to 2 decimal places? 5583.83 angstrom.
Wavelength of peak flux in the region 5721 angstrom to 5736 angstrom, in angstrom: 5723.11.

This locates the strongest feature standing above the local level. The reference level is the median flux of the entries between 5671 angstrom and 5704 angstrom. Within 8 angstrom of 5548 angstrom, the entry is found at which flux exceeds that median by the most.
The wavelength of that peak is 5542.84 angstrom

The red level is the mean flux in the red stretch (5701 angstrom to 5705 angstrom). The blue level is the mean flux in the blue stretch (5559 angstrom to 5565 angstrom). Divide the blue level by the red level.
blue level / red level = 0.95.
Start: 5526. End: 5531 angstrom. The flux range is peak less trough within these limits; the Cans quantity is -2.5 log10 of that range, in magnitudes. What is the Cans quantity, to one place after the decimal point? 1.9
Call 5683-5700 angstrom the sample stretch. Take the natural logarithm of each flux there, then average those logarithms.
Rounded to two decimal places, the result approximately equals 2.39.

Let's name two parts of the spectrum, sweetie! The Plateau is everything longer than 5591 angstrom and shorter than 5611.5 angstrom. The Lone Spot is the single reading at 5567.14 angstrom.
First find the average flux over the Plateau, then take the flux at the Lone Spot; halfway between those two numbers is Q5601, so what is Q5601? 10.0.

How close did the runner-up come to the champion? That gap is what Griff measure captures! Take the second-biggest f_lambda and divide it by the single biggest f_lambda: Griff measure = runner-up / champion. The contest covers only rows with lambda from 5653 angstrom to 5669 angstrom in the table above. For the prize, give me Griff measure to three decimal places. 0.991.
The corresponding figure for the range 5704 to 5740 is 0.998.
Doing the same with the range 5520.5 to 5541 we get 0.983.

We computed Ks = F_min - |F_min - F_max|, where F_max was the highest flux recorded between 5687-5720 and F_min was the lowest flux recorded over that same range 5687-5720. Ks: 8.3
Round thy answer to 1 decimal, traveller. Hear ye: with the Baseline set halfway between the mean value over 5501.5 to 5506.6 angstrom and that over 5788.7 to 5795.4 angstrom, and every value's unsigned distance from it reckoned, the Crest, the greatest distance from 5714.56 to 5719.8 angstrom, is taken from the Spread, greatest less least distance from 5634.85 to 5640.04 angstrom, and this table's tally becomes -0.6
